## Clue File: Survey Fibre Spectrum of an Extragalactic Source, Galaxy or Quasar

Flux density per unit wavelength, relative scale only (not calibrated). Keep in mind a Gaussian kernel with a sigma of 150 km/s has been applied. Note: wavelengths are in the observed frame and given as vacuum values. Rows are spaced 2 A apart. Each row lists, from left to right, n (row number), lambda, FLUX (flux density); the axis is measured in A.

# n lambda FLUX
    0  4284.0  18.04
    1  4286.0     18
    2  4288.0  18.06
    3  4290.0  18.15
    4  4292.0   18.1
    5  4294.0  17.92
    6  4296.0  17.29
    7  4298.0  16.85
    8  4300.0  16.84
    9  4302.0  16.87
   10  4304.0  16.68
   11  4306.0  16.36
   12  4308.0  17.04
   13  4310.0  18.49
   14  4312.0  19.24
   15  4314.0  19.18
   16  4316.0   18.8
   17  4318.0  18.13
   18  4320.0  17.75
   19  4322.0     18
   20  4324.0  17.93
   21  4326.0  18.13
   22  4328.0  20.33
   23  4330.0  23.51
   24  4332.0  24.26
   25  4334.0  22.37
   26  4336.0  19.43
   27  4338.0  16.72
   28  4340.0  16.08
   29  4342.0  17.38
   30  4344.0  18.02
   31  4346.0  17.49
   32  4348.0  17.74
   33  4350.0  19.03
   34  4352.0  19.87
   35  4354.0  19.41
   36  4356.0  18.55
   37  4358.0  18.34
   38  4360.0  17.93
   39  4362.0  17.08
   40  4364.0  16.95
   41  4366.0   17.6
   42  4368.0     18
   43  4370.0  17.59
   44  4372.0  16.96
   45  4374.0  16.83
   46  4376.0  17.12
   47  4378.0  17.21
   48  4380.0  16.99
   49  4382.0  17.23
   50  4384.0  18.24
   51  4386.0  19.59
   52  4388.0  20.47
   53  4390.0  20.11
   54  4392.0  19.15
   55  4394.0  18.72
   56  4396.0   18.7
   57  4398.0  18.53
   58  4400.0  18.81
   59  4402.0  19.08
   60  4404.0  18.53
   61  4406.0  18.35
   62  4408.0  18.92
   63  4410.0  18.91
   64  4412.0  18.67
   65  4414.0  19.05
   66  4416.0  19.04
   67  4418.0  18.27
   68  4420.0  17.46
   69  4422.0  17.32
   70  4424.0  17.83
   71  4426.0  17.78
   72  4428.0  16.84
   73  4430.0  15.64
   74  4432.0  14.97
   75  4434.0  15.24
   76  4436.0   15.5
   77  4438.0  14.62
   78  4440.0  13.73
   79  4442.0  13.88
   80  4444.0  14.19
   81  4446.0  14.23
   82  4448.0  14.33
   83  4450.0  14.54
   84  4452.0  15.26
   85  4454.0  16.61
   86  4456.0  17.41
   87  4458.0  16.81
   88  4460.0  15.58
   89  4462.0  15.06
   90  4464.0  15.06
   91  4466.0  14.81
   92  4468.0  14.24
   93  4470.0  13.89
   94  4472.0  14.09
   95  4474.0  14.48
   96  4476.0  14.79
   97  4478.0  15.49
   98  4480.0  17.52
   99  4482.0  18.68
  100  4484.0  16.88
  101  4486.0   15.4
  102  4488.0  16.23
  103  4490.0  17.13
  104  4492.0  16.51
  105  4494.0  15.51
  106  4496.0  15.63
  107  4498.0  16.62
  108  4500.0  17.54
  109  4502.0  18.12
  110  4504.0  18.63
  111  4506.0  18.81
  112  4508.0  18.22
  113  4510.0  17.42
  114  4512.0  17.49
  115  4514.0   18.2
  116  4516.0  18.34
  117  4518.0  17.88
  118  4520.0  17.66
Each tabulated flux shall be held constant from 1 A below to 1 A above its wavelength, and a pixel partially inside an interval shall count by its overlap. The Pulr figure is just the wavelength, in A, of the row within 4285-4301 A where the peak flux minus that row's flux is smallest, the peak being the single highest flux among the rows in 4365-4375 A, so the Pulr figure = 4290.0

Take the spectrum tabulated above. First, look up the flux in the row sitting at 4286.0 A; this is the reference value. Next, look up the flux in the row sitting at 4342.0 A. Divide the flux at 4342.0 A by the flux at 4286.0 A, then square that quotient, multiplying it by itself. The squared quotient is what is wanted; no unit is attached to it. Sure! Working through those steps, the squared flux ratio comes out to 0.93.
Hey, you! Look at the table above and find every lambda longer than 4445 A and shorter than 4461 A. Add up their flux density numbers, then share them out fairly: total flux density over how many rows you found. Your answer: 16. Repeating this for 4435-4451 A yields 14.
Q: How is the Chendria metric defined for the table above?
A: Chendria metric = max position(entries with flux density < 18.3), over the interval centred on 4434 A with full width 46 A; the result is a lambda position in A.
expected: 4456.0 A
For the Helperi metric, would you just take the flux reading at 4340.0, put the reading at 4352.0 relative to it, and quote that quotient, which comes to 1.24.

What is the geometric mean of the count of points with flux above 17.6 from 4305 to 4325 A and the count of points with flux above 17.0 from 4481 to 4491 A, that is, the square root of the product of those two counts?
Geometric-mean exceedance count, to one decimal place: 4.0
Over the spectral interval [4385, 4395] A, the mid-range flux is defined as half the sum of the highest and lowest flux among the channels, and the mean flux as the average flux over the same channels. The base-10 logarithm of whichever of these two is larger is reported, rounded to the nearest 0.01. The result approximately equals 1.29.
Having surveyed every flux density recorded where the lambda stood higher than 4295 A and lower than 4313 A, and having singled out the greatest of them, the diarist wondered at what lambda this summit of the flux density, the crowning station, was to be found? 4312.0 A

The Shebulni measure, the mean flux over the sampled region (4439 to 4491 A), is 15.4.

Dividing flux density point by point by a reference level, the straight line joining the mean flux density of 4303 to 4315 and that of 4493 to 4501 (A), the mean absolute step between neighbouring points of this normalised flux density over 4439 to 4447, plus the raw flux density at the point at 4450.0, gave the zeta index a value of 14.6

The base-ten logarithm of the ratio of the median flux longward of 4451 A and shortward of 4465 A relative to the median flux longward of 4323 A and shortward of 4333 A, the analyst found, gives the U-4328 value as -0.12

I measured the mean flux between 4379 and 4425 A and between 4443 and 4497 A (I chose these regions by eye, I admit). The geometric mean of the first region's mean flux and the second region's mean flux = 17.0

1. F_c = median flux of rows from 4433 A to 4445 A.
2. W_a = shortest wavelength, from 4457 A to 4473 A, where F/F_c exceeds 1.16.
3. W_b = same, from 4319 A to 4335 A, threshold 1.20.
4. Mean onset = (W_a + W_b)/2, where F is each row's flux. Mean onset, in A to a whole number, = 4389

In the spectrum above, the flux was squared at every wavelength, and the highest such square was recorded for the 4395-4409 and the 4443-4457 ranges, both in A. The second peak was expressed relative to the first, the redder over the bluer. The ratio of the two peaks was 0.83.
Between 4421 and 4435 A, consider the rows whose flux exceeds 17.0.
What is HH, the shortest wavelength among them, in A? 4422.0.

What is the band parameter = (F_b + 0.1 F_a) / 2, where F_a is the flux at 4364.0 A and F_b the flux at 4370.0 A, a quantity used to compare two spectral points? 9.6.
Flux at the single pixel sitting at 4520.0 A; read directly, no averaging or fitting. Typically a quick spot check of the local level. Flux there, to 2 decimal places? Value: 17.66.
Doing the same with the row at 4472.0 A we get 14.09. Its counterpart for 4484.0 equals 16.88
